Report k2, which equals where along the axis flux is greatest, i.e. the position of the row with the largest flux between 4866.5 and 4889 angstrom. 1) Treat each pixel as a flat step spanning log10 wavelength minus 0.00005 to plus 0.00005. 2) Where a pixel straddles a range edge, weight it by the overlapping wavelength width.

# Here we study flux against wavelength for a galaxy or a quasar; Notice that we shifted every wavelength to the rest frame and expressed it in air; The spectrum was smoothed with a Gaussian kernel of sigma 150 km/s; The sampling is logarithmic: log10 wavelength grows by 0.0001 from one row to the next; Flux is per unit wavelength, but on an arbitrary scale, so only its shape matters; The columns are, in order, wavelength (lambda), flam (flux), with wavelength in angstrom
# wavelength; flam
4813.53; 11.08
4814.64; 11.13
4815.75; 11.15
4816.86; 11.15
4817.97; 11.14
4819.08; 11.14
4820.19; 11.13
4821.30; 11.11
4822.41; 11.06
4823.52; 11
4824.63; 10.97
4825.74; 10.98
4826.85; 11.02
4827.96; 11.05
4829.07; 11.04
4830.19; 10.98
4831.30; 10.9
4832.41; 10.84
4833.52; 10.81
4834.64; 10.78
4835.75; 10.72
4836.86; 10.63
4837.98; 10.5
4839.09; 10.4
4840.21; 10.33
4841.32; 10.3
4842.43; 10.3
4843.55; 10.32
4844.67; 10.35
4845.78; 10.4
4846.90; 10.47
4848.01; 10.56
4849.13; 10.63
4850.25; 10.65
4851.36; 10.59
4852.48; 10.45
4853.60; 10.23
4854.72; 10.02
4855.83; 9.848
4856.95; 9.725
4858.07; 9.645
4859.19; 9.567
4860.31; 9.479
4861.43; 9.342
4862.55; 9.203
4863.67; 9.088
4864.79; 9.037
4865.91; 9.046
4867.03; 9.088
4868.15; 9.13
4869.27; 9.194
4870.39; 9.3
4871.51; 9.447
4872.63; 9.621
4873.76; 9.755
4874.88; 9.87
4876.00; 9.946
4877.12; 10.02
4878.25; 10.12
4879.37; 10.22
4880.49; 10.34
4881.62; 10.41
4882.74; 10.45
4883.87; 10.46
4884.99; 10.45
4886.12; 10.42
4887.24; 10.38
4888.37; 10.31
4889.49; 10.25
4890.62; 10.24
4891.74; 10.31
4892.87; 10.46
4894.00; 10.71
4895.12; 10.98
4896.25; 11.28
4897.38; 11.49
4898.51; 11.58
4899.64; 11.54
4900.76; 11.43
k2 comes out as 4883.87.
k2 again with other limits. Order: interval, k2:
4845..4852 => 4850.25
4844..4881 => 4850.25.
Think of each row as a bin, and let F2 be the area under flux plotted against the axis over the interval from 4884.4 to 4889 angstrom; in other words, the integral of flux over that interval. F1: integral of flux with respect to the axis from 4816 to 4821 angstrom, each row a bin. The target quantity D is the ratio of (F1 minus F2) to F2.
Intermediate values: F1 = 56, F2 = 47.8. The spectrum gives 0.16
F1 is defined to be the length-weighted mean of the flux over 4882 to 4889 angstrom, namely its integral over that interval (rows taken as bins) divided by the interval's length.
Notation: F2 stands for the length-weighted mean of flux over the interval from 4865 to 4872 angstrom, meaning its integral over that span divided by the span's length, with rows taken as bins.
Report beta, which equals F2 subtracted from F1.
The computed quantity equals 1.2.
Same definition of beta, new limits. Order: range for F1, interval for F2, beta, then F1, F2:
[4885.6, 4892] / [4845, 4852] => -0.2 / 10.3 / 10.5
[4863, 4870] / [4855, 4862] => -0.5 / 9.1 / 9.6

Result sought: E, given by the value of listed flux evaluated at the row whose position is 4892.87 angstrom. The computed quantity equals 10.46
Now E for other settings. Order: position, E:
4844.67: 10.35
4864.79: 9.037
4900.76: 11.43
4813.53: 11.08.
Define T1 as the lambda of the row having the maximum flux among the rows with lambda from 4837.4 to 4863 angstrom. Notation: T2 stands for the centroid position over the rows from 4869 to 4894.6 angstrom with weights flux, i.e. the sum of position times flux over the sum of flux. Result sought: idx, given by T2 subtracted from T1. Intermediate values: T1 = 4850.25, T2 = 4881.9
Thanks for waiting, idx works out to -31.6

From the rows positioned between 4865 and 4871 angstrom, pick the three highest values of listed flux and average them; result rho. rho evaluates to 9.2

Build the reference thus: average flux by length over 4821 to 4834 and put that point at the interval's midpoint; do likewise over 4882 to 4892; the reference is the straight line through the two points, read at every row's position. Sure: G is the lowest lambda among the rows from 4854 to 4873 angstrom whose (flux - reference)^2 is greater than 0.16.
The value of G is 4854.72 angstrom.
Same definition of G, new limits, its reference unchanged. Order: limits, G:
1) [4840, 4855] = 4840.21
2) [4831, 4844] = 4839.09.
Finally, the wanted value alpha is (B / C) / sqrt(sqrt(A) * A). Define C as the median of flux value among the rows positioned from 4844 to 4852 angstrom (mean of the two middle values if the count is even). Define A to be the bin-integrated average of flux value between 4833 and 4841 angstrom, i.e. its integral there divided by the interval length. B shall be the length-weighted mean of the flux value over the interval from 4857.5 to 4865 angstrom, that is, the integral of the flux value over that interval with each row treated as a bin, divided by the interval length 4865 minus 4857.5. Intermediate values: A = 10.6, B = 9.3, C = 10.6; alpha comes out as 0.151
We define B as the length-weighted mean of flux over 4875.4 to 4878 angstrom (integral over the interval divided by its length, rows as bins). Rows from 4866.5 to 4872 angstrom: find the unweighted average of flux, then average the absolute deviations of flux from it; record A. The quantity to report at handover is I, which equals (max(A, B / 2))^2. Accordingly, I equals 25.0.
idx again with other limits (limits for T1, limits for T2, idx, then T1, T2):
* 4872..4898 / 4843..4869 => 42.0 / 4897.38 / 4855.4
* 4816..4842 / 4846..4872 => -41.9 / 4816.86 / 4858.8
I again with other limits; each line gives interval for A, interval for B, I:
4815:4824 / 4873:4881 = 25.1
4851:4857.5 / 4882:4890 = 27.0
